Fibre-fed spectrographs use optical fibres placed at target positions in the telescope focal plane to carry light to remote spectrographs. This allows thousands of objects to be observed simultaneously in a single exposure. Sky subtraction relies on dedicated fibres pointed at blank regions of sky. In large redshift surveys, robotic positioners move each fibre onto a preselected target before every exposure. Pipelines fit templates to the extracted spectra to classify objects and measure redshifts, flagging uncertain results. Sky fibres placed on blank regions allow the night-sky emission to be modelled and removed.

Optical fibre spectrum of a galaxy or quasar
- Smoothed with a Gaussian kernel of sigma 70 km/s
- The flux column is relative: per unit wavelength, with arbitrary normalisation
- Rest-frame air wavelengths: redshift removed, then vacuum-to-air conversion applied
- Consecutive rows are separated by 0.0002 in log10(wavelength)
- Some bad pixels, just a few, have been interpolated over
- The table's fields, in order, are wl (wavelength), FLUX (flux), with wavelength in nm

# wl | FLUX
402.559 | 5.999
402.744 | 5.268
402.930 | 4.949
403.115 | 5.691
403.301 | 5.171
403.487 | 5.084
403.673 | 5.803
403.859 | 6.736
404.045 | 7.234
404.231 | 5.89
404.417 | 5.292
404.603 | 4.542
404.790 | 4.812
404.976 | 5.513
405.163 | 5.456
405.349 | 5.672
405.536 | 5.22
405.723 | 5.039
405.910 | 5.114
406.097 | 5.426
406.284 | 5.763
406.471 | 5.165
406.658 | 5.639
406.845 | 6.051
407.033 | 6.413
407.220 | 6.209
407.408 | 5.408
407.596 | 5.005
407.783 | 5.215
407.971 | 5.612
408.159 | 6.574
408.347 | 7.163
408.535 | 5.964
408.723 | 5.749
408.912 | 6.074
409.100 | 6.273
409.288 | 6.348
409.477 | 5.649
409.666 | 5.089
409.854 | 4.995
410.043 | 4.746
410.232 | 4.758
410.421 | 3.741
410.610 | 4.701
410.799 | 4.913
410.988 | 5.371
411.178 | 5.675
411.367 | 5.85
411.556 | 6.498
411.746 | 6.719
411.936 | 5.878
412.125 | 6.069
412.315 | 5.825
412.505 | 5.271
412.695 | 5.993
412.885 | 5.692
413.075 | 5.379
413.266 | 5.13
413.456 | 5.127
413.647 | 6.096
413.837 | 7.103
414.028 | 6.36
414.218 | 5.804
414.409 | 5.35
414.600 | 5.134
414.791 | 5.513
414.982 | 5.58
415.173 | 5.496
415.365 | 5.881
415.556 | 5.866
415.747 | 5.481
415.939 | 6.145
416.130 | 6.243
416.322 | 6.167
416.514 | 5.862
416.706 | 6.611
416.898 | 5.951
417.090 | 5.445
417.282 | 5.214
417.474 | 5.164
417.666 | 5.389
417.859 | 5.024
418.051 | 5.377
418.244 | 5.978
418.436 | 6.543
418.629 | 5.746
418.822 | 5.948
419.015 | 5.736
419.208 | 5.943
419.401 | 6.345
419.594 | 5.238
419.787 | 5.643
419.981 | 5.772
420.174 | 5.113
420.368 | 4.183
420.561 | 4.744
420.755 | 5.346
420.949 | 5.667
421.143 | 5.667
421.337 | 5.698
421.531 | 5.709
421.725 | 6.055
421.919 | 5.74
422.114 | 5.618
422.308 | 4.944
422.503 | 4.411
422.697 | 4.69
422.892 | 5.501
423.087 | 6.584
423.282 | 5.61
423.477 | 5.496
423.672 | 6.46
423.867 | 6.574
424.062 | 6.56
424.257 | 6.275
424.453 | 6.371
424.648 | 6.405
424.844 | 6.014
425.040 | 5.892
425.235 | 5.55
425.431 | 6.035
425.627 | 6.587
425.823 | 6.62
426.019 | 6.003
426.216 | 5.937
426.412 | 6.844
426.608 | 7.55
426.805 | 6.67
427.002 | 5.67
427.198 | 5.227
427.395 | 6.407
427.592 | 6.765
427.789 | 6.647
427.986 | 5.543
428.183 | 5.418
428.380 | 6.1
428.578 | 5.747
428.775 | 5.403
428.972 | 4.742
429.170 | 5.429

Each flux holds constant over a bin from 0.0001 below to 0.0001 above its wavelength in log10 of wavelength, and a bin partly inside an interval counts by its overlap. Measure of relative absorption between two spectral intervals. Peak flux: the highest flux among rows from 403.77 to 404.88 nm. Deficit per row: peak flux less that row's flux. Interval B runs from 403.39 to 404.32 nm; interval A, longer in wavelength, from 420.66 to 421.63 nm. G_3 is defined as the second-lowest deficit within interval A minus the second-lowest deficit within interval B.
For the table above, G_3 1.0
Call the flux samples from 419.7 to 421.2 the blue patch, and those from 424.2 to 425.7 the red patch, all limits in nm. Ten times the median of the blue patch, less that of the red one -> 48.8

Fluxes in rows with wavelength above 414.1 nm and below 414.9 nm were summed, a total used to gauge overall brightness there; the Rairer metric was 22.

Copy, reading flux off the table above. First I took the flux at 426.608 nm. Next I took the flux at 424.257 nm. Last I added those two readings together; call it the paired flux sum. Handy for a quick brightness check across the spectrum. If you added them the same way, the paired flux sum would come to 13.8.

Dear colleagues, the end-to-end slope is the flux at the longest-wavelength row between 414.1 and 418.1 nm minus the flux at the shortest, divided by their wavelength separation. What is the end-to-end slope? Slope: -0.1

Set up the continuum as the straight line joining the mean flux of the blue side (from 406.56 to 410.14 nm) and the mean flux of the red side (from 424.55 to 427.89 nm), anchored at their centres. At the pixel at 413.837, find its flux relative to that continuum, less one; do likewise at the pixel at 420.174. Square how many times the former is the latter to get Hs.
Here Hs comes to 1.4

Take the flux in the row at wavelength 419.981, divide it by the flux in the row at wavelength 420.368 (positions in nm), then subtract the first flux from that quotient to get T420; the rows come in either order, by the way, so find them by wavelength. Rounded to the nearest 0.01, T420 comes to -4.39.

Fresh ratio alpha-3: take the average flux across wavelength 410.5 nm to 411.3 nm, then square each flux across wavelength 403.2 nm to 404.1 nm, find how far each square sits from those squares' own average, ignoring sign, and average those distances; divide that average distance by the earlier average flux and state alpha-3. 1.87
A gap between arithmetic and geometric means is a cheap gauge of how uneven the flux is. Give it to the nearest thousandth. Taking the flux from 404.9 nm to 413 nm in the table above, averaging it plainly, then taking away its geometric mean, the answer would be 0.037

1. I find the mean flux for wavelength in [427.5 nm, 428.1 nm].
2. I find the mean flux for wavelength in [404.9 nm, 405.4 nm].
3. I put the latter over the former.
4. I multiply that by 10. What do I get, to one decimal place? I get 8.8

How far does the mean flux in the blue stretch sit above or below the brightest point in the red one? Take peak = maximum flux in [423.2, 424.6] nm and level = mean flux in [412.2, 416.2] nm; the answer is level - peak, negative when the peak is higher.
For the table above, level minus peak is -0.84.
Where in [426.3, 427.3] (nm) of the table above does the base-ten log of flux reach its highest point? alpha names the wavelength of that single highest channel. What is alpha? 426.608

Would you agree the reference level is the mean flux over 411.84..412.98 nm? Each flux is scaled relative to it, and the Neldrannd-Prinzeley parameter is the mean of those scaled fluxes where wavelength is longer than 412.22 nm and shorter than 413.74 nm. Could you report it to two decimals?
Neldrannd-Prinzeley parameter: 0.96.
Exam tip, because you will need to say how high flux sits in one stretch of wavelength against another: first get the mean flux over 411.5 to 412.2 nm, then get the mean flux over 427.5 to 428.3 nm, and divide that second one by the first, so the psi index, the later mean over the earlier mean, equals 0.97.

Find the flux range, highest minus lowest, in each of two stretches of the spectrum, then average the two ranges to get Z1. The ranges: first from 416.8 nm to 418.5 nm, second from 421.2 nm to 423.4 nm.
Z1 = 1.85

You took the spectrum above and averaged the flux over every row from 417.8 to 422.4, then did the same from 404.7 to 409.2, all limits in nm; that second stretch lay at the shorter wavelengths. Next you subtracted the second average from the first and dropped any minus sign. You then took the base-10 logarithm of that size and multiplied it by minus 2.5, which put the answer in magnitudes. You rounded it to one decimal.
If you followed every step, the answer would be 2.4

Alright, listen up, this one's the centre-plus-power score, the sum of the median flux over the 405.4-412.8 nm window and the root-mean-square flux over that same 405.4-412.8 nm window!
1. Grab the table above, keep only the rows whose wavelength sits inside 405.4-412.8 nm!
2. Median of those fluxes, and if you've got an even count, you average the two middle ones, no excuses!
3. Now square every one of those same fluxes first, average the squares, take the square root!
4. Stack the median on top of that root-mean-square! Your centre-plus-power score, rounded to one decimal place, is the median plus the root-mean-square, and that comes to 11.3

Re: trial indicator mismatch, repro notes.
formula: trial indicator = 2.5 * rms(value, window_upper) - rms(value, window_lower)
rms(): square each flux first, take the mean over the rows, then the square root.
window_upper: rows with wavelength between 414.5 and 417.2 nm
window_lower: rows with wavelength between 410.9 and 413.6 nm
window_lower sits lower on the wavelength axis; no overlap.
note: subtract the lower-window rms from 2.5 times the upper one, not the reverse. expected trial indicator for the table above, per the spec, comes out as 8.8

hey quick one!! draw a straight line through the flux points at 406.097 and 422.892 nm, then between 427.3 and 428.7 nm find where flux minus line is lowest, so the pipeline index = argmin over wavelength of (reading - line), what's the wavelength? 428.183 nm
